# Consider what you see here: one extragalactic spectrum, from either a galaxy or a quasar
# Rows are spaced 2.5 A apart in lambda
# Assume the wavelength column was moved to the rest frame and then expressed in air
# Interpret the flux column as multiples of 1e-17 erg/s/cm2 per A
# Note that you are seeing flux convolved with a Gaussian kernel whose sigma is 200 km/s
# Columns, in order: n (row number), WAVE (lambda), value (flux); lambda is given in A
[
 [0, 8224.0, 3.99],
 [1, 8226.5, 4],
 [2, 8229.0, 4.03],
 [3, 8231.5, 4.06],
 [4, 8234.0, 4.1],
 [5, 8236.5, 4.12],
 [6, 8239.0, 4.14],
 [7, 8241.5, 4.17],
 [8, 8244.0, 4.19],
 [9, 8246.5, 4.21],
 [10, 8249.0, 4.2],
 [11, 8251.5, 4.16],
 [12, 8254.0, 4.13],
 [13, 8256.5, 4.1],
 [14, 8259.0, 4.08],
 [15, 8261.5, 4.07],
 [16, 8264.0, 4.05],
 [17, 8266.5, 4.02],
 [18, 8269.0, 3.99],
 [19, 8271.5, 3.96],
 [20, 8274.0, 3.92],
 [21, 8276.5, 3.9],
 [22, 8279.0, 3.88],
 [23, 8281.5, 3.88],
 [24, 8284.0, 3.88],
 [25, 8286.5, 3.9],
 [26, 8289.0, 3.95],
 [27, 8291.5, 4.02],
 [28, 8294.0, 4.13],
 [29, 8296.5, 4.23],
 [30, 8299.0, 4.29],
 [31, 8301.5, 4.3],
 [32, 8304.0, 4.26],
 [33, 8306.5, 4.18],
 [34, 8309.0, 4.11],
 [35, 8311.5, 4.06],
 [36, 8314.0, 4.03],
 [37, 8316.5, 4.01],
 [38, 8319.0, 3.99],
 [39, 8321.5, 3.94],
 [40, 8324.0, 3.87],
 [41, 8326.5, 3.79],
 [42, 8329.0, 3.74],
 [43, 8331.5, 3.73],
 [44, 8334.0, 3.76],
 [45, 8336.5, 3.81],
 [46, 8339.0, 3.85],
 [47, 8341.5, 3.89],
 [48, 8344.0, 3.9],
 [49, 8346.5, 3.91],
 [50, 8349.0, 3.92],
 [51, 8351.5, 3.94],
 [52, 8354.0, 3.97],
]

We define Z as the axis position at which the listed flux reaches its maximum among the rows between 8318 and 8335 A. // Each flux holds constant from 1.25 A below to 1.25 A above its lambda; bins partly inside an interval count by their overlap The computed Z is 8319.0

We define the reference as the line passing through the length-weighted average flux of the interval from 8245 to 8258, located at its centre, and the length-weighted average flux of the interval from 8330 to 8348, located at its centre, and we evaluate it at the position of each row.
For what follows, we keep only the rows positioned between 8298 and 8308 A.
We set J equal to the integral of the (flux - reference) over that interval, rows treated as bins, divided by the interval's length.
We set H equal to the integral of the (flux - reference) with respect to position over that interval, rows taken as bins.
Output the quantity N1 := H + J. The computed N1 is 3.1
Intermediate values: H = 2.8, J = 0.28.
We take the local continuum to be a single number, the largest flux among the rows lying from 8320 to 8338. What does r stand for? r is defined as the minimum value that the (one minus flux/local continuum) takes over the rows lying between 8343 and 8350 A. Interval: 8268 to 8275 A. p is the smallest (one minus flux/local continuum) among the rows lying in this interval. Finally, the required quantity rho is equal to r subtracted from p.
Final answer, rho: -0.02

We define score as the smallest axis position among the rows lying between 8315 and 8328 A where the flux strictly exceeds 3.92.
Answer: 8316.5 A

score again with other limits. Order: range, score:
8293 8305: 8294.0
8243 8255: 8244.0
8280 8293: 8289.0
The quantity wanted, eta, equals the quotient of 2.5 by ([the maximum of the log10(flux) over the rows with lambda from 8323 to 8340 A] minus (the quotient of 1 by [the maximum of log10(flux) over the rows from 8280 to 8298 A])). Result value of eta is -2.48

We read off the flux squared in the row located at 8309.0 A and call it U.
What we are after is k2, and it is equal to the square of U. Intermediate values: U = 16.9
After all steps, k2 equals 285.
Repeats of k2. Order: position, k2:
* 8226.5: 256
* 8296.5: 320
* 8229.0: 264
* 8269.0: 253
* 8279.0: 227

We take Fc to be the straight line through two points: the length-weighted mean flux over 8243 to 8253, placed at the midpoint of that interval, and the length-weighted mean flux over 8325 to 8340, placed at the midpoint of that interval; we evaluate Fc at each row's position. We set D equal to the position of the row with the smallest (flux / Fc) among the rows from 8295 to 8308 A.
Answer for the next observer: 8296.5 A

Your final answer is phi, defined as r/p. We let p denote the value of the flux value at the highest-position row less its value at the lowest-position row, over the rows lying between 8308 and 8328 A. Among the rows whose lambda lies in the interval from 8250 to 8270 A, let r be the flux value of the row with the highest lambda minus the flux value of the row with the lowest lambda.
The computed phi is 0.5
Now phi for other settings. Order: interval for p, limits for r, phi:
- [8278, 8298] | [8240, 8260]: -0.3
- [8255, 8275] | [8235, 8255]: -0.1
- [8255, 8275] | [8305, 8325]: 1.7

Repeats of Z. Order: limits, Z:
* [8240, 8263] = 8246.5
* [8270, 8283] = 8271.5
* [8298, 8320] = 8301.5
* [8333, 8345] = 8344.0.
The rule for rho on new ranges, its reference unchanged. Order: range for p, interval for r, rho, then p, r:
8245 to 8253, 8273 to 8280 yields -0.07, -0.07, 0.01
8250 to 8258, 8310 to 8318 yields -0.03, -0.06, -0.03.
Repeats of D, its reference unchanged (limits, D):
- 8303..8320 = 8319.0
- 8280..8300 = 8281.5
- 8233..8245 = 8234.0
